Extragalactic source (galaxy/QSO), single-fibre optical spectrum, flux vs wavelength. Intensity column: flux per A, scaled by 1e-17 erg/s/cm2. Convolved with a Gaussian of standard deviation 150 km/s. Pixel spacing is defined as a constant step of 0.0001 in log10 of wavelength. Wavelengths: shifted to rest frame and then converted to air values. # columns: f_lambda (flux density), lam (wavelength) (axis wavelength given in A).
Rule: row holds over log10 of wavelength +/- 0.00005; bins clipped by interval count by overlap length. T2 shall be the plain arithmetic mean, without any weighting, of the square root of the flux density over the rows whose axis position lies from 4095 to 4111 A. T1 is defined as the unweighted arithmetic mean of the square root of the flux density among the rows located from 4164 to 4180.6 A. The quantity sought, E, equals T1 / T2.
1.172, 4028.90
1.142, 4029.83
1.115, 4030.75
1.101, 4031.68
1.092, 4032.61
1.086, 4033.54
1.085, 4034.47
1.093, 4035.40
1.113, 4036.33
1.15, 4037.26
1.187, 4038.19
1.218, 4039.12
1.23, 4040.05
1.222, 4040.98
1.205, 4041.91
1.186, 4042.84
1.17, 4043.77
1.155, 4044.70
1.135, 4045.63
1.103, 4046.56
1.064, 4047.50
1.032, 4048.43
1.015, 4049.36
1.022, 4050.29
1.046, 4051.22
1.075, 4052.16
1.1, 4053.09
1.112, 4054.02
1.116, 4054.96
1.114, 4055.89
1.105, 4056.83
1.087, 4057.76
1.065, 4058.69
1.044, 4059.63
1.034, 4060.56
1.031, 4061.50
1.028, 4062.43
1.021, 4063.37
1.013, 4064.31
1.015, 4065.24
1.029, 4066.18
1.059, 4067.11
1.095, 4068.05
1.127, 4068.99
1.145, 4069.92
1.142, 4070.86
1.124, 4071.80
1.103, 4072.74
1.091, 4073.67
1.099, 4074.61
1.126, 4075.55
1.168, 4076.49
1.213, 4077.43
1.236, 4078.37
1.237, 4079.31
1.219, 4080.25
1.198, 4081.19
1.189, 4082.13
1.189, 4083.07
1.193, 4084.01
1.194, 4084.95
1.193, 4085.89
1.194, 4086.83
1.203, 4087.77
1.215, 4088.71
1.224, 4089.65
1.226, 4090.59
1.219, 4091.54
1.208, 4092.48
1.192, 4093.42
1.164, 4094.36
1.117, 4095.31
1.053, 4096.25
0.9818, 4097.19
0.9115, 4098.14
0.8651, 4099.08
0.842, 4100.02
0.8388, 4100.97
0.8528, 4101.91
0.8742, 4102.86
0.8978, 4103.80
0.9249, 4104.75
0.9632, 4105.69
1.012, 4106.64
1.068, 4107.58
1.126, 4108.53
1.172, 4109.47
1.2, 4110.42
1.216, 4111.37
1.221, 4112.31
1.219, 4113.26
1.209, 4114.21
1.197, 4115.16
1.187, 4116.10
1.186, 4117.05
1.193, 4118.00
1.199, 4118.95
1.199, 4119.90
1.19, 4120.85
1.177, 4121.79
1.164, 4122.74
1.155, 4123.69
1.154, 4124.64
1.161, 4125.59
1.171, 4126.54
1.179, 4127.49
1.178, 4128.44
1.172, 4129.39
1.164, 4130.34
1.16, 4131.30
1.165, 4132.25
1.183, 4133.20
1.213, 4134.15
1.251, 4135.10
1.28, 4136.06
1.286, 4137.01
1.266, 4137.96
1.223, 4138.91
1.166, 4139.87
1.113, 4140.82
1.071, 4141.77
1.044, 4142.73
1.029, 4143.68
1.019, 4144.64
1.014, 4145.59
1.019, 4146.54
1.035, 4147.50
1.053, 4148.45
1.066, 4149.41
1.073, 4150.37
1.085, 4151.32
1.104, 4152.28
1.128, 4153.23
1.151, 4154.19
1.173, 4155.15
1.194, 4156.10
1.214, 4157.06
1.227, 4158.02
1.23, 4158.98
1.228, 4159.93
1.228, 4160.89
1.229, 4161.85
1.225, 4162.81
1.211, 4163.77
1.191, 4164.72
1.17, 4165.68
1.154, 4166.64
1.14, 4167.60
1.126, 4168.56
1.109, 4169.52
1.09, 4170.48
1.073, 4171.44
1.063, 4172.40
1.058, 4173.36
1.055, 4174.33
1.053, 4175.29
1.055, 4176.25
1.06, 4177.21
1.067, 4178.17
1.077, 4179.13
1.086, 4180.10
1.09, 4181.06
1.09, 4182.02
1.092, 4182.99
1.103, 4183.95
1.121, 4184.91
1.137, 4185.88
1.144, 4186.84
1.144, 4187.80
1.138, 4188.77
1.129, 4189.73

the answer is 1.06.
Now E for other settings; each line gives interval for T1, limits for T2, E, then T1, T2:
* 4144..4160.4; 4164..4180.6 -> 1.01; 1.06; 1.05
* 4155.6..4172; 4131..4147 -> 1.01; 1.09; 1.07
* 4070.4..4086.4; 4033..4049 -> 1.01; 1.08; 1.07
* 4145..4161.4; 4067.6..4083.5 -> 0.99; 1.06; 1.08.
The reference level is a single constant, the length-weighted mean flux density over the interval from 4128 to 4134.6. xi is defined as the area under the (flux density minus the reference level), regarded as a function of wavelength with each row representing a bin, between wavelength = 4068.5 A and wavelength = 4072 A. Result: -0.14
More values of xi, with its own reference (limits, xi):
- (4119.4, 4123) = 0.03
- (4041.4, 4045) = 0.02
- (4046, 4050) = -0.49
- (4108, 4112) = 0.01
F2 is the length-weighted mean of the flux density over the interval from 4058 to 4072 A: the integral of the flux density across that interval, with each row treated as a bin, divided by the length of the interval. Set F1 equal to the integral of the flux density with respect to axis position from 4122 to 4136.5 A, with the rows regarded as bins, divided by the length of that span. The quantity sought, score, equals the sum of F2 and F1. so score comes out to 2.25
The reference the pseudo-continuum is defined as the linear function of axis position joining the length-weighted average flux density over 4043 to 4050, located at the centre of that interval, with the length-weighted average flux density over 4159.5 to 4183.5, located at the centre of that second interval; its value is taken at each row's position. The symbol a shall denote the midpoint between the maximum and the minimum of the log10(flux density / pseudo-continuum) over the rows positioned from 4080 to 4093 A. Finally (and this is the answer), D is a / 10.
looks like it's 0.0038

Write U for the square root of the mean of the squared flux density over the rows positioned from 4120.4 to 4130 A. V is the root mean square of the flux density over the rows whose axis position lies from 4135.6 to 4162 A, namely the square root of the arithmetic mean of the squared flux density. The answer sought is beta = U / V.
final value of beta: 1.02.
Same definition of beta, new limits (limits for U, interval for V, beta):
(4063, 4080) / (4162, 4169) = 0.95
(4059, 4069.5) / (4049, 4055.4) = 0.98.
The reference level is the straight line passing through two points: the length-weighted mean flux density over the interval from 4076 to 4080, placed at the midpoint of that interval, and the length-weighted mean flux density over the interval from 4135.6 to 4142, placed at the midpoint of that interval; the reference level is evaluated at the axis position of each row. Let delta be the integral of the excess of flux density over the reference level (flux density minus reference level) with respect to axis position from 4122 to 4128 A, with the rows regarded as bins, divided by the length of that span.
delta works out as -0.04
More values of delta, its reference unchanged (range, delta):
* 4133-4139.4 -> 0.04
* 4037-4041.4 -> -0.01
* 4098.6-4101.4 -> -0.36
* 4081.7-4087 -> -0.02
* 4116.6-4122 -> -0.02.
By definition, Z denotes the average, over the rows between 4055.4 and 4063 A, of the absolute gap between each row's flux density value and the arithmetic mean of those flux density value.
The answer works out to 0.03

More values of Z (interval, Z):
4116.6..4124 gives 0.01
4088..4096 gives 0.03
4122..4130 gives 0.01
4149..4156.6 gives 0.04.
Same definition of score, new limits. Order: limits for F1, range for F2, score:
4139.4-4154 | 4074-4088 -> 2.26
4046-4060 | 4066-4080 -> 2.21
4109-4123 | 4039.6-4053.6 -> 2.31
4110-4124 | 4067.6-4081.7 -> 2.35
